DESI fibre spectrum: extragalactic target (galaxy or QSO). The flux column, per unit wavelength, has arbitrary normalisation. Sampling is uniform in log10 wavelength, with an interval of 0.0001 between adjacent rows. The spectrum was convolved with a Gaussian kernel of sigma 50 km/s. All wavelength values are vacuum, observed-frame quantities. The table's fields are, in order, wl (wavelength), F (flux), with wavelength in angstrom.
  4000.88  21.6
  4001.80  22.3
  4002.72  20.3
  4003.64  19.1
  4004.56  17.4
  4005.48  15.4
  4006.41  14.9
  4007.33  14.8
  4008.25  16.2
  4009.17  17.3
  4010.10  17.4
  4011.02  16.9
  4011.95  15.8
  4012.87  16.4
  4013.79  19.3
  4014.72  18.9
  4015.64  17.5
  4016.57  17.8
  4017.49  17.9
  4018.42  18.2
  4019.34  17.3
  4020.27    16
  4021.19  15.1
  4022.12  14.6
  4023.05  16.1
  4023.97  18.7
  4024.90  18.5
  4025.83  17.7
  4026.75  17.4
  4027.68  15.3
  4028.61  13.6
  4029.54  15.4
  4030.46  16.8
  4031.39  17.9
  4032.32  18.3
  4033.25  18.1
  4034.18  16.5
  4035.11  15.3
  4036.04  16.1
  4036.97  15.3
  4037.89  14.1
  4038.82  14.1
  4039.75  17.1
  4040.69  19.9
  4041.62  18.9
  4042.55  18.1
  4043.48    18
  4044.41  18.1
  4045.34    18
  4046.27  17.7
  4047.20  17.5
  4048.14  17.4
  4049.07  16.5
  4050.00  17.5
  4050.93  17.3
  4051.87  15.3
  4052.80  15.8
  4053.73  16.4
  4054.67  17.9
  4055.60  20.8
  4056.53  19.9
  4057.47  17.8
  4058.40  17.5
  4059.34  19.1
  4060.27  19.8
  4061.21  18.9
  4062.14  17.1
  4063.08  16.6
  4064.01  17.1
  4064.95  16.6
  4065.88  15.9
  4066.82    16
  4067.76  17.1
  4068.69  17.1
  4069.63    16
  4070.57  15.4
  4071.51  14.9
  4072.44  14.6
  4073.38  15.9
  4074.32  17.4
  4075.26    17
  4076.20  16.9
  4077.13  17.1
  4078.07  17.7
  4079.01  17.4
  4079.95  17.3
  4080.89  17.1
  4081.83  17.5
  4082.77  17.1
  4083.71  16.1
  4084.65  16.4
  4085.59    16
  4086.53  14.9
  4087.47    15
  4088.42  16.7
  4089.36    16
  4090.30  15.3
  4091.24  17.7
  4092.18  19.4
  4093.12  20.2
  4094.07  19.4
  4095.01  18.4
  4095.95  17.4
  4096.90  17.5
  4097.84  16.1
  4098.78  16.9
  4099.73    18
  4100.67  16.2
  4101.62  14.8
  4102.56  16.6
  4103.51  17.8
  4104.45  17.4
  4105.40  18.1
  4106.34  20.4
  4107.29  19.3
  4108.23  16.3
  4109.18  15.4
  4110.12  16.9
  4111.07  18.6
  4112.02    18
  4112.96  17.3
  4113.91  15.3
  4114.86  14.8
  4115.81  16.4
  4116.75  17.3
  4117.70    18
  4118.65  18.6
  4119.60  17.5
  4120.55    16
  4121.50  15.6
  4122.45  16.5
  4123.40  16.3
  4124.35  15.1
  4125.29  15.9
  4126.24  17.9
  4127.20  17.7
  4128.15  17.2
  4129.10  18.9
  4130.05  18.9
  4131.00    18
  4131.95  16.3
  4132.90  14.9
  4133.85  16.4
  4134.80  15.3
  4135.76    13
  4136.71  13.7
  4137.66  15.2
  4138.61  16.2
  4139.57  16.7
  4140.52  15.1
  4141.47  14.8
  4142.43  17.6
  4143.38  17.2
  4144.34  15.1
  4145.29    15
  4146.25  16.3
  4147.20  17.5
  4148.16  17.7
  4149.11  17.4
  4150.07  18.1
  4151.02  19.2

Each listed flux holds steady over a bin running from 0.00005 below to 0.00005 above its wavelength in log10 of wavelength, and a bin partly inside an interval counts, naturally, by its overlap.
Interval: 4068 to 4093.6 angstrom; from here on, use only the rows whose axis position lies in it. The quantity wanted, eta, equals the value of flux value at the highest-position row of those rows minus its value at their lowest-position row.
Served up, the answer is 3.1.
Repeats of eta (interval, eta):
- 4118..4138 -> -3.4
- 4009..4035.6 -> -2.0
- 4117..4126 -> -2.1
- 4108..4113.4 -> 1.0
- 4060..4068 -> -2.7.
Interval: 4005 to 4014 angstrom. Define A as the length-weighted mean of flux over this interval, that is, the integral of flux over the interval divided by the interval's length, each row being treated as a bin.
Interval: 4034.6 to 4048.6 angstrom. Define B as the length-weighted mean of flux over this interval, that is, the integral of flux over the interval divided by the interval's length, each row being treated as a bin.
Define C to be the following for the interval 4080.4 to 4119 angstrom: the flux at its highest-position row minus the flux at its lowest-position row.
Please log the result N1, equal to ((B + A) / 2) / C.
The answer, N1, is 11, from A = 16.4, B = 17.0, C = 1.5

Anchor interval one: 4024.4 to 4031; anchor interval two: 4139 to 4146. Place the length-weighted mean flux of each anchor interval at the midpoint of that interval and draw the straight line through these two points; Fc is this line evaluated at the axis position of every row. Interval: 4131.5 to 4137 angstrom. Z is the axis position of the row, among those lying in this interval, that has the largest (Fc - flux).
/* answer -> 4135.76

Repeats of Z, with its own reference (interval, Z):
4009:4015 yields 4011.95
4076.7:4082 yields 4077.13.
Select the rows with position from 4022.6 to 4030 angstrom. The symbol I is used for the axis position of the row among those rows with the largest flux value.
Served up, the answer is 4023.97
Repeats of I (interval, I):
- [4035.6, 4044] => 4040.69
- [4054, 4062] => 4055.60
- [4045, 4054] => 4045.34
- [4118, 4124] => 4118.65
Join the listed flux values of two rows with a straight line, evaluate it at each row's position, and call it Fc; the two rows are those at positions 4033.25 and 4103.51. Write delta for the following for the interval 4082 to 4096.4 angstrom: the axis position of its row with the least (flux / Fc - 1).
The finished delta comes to 4086.53 angstrom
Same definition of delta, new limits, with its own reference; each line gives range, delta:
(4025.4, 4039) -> 4028.61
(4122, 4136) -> 4135.76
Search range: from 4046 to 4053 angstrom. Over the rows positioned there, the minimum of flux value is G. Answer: 15.3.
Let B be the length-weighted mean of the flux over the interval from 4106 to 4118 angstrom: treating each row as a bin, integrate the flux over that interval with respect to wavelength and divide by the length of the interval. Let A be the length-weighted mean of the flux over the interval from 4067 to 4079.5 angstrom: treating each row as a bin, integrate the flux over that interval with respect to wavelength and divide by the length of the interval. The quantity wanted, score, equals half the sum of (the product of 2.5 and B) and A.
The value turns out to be 29.7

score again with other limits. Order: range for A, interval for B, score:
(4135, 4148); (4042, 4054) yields 29.4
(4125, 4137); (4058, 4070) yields 29.9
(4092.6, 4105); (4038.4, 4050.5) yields 30.7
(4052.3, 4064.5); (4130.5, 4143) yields 28.6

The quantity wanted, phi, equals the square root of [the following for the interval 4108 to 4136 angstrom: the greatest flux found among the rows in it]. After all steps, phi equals 4.35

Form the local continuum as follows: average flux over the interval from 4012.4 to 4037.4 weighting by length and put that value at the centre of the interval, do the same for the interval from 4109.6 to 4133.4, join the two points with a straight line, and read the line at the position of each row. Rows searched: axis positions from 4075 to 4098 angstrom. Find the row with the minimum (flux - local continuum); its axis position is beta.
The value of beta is 4086.53 angstrom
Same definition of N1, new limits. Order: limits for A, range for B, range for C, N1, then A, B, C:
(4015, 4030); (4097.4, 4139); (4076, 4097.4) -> 28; 16.7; 16.8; 0.6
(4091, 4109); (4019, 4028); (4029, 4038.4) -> -13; 17.7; 16.7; -1.3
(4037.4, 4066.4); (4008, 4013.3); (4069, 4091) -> -24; 17.5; 16.7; -0.7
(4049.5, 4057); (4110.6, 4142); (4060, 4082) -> -7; 17.6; 16.5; -2.3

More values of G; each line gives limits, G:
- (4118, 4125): 15.1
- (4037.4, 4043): 14.1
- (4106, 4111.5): 15.4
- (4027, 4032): 13.6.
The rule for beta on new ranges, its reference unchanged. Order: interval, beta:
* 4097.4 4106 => 4101.62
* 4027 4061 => 4028.61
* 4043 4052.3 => 4051.87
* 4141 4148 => 4141.47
